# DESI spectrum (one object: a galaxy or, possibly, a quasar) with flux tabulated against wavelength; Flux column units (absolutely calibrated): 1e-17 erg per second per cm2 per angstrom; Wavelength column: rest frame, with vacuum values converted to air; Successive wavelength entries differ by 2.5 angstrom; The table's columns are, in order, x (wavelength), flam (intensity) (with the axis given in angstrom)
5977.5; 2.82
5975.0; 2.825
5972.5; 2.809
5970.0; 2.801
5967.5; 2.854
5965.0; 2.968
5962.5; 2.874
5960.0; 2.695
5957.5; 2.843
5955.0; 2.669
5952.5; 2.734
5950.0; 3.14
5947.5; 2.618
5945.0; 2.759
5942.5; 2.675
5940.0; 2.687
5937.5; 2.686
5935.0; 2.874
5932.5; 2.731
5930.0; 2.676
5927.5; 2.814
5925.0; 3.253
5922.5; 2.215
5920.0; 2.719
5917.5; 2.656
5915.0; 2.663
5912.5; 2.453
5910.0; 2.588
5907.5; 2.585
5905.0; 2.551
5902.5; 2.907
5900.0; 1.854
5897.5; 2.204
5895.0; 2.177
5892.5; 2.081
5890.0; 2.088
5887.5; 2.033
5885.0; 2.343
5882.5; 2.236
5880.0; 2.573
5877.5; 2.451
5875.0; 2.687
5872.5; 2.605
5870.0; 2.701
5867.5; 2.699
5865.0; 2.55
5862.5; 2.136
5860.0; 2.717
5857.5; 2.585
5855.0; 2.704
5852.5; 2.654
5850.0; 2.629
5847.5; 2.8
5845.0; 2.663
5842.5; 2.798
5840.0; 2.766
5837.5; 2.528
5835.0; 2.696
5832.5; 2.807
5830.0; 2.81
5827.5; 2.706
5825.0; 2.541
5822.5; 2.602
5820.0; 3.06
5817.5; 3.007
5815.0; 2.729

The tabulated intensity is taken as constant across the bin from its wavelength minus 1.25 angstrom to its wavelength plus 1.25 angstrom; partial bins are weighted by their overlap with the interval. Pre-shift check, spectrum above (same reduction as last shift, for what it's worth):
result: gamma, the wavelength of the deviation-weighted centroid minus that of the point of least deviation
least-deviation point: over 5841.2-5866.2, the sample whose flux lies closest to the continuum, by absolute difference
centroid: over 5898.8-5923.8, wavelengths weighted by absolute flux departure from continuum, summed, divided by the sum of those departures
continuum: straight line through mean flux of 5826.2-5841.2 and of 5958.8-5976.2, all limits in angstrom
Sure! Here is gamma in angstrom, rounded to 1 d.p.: 49.5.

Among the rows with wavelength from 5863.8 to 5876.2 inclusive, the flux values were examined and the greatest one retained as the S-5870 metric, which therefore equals 2.701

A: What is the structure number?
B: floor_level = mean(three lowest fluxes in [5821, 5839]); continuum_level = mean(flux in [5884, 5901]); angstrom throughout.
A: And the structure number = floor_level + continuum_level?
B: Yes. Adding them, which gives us 4.67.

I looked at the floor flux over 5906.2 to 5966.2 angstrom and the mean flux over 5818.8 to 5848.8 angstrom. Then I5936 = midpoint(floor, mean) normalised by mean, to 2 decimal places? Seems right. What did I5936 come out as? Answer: 0.91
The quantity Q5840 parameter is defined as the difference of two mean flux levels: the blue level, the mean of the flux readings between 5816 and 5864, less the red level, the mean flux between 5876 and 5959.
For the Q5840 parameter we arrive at 0.13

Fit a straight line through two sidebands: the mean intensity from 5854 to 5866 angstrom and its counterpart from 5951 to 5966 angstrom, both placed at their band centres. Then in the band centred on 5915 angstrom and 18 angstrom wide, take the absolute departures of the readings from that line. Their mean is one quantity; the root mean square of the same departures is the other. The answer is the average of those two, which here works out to 0.17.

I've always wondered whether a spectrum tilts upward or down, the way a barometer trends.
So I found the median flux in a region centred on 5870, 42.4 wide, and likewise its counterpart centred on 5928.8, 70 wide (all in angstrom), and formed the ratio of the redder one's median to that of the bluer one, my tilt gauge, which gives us 1.04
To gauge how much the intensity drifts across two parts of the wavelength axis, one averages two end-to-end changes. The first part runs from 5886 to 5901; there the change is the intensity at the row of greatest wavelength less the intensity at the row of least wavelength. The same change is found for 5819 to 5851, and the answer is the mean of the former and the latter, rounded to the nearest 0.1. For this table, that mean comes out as -0.3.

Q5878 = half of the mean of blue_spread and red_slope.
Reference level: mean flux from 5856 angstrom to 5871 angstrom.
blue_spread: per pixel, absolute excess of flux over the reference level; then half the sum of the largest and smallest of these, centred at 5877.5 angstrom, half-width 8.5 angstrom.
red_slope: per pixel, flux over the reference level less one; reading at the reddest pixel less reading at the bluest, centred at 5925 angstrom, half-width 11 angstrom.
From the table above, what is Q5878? 0.063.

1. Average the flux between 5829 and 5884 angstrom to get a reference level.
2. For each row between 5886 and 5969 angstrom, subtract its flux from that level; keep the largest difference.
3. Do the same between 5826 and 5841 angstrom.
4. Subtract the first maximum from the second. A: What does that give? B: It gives -0.67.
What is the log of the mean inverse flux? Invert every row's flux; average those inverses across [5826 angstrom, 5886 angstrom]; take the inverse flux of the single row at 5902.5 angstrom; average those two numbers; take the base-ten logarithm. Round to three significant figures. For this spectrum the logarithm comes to -0.439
